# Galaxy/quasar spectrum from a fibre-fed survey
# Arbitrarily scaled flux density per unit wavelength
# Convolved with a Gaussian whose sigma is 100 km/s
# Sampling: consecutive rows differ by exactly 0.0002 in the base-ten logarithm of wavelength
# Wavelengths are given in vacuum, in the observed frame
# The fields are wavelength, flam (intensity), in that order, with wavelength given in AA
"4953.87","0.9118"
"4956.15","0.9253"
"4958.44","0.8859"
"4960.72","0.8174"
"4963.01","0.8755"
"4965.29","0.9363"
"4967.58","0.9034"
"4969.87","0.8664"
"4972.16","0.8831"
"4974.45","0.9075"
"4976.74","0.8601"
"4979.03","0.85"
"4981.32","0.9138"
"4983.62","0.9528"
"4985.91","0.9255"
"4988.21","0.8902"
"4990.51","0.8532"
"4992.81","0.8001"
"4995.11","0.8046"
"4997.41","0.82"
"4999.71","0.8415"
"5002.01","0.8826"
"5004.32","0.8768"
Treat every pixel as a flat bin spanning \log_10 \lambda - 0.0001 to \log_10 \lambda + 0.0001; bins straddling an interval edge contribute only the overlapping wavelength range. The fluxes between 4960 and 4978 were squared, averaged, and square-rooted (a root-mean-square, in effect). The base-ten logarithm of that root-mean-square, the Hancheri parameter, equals -0.0546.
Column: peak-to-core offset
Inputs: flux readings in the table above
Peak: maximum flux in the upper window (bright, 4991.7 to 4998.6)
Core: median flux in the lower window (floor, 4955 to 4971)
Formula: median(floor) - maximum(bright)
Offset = 0.07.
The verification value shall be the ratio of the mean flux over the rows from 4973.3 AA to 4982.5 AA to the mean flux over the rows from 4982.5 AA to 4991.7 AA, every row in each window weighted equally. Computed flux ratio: 0.98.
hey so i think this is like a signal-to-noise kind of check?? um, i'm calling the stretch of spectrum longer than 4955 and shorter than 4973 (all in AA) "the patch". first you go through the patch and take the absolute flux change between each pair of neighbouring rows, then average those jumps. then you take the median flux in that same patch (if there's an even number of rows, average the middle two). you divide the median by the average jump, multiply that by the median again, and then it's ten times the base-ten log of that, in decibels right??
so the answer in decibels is 12.4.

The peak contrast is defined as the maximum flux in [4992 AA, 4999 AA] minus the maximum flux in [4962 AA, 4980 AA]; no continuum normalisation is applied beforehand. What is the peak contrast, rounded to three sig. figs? -0.116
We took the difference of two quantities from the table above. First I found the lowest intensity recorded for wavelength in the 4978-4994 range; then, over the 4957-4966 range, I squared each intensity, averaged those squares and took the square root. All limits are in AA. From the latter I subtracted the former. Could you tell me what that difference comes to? 0.0797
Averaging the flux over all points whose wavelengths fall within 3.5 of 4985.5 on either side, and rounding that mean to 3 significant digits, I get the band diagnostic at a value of 0.923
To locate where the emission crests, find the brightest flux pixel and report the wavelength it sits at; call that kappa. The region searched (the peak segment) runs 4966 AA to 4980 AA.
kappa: 4974.45 AA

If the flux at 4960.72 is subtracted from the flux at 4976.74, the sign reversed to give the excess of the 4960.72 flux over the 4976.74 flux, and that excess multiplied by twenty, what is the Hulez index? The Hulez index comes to -0.9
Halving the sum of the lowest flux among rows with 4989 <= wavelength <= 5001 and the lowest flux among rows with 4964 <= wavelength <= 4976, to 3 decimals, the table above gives 0.833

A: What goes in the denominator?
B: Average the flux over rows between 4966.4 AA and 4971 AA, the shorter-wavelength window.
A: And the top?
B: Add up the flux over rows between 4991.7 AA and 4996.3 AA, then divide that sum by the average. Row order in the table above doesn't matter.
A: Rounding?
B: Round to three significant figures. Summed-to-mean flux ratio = 1.81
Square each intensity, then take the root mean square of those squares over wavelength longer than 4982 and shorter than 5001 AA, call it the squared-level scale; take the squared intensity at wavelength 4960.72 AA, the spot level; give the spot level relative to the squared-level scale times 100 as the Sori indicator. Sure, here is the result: 89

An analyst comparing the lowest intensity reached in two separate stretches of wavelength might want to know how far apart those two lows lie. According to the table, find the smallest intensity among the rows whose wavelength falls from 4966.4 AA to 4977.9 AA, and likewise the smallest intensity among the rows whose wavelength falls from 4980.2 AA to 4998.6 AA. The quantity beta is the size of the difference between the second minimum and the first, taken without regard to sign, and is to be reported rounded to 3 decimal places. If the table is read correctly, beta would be 0.060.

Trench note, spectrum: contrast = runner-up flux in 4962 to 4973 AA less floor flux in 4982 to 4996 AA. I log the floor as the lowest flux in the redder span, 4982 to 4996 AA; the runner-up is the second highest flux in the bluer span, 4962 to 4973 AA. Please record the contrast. 0.103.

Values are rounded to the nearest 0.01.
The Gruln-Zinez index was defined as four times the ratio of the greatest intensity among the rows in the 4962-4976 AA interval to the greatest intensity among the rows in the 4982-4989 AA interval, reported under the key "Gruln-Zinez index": 3.93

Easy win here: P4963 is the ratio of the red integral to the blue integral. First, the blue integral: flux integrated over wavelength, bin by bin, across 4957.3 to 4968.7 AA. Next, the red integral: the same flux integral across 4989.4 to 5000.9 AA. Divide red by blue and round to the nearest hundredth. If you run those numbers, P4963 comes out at 0.94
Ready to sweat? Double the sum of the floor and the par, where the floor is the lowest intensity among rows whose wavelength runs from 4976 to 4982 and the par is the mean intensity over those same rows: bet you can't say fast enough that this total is 3.45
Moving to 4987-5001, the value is 3.27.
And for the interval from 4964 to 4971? 3.54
